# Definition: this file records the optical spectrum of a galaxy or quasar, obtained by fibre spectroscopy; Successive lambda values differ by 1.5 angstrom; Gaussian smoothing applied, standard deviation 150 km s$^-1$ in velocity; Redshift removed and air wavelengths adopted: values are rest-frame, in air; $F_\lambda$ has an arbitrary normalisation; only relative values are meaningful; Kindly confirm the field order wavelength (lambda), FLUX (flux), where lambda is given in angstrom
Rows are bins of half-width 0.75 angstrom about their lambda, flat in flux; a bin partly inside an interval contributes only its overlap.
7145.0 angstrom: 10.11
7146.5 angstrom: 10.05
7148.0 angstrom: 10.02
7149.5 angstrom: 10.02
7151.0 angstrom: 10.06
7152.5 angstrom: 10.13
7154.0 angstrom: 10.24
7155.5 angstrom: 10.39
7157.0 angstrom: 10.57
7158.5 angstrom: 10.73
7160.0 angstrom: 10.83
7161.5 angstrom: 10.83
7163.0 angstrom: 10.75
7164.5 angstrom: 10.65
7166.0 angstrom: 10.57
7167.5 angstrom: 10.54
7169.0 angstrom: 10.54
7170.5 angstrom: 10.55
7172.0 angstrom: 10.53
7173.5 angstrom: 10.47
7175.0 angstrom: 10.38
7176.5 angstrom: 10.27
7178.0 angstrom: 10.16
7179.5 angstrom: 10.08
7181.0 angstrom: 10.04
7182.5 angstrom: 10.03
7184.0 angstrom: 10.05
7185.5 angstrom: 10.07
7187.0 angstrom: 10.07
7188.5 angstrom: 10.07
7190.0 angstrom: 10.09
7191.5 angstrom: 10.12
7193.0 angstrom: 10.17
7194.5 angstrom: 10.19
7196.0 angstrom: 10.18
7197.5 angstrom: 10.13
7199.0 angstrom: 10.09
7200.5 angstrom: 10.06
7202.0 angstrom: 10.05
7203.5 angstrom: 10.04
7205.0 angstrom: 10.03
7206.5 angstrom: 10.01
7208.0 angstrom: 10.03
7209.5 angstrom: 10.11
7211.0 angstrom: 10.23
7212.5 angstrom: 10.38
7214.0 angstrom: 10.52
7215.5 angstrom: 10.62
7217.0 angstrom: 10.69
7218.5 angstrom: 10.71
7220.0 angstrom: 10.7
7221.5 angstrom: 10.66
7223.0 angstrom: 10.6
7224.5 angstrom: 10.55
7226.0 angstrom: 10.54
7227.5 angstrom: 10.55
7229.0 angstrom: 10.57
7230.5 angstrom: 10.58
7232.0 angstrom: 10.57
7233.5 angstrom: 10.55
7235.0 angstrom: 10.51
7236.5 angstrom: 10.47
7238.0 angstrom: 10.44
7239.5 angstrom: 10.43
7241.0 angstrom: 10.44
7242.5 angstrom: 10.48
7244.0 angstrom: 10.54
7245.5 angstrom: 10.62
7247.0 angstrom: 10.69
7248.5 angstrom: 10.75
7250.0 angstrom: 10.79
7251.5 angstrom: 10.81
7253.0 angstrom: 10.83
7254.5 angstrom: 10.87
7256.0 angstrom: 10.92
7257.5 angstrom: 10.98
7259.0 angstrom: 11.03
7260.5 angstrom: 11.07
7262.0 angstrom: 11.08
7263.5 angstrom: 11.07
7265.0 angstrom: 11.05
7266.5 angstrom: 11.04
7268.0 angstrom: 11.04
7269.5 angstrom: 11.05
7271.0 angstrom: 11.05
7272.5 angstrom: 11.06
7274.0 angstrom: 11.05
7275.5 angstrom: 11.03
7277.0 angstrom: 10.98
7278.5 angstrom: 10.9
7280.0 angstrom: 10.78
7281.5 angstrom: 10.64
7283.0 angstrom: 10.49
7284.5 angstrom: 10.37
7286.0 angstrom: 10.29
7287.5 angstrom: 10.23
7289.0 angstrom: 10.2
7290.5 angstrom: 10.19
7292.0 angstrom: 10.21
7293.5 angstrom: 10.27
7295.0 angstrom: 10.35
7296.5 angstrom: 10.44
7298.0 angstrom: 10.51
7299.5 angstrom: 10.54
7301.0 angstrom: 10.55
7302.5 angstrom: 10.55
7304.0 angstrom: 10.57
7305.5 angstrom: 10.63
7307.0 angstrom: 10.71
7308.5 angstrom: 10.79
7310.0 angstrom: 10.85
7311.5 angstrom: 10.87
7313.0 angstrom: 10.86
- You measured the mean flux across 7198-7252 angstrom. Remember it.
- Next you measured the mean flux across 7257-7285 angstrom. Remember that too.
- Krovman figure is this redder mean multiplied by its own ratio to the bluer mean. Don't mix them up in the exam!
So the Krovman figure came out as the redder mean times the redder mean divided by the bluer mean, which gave 11.4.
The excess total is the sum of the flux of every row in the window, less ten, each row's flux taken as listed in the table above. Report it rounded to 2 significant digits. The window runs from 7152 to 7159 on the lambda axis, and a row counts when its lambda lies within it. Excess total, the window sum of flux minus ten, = 42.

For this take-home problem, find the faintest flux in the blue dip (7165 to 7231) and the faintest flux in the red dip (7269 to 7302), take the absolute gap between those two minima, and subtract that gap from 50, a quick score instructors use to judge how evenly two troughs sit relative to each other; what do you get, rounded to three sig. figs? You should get 49.8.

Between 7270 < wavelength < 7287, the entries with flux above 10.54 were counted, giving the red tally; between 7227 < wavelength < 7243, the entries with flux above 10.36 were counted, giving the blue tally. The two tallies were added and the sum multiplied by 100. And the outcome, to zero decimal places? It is 1900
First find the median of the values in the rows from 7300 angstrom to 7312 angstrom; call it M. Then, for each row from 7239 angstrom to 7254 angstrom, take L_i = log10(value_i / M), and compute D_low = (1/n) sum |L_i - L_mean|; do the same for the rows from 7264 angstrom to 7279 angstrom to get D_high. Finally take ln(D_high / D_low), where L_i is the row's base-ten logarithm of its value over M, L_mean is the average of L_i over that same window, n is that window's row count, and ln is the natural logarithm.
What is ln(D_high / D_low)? -1.4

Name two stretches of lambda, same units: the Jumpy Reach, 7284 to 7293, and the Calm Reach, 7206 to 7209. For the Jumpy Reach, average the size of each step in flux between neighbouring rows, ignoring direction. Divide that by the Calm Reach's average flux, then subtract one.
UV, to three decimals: -0.996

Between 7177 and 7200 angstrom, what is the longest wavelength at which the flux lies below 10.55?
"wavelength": 7199.0 angstrom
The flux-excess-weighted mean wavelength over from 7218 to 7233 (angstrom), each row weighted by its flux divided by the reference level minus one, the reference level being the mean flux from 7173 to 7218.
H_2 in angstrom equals 7224.8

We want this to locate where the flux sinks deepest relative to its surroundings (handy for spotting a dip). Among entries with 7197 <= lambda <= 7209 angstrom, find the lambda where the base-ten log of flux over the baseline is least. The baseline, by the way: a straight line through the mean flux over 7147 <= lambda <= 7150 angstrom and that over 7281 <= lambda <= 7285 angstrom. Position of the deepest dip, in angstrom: 7206.5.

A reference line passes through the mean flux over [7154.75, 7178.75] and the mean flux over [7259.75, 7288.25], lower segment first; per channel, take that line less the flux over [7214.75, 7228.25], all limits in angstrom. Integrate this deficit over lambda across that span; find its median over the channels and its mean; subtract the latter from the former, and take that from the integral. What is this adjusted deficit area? 1.1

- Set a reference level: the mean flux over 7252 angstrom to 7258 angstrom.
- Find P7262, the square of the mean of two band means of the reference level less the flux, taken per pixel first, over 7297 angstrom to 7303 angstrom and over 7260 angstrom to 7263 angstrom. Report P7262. 0.01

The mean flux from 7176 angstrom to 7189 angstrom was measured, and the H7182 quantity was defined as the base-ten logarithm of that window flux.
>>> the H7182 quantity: 1.00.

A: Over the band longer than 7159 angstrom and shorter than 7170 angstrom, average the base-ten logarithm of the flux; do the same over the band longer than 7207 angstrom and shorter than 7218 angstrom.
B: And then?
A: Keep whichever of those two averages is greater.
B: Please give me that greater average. 1.03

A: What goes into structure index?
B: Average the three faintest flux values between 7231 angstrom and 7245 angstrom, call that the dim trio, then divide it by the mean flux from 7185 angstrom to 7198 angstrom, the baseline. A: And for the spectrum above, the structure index 1.03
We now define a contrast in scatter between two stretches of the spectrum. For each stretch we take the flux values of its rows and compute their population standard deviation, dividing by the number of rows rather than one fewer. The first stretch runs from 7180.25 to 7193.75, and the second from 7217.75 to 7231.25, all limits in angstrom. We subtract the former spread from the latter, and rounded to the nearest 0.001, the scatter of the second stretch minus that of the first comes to 0.022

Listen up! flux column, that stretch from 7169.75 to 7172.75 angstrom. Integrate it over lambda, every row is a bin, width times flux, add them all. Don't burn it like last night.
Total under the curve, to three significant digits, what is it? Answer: 31.6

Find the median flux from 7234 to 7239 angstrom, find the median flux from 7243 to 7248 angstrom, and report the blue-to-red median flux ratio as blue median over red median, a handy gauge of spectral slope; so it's 0.99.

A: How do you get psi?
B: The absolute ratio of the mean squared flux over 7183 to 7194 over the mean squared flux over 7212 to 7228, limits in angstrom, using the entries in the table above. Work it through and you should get 0.91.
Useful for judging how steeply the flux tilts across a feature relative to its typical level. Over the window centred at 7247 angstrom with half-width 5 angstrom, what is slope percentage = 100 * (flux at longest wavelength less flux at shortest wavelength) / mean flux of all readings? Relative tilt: 3.1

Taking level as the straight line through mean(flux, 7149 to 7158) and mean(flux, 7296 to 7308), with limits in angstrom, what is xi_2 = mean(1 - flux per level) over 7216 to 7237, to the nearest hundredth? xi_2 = -0.02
